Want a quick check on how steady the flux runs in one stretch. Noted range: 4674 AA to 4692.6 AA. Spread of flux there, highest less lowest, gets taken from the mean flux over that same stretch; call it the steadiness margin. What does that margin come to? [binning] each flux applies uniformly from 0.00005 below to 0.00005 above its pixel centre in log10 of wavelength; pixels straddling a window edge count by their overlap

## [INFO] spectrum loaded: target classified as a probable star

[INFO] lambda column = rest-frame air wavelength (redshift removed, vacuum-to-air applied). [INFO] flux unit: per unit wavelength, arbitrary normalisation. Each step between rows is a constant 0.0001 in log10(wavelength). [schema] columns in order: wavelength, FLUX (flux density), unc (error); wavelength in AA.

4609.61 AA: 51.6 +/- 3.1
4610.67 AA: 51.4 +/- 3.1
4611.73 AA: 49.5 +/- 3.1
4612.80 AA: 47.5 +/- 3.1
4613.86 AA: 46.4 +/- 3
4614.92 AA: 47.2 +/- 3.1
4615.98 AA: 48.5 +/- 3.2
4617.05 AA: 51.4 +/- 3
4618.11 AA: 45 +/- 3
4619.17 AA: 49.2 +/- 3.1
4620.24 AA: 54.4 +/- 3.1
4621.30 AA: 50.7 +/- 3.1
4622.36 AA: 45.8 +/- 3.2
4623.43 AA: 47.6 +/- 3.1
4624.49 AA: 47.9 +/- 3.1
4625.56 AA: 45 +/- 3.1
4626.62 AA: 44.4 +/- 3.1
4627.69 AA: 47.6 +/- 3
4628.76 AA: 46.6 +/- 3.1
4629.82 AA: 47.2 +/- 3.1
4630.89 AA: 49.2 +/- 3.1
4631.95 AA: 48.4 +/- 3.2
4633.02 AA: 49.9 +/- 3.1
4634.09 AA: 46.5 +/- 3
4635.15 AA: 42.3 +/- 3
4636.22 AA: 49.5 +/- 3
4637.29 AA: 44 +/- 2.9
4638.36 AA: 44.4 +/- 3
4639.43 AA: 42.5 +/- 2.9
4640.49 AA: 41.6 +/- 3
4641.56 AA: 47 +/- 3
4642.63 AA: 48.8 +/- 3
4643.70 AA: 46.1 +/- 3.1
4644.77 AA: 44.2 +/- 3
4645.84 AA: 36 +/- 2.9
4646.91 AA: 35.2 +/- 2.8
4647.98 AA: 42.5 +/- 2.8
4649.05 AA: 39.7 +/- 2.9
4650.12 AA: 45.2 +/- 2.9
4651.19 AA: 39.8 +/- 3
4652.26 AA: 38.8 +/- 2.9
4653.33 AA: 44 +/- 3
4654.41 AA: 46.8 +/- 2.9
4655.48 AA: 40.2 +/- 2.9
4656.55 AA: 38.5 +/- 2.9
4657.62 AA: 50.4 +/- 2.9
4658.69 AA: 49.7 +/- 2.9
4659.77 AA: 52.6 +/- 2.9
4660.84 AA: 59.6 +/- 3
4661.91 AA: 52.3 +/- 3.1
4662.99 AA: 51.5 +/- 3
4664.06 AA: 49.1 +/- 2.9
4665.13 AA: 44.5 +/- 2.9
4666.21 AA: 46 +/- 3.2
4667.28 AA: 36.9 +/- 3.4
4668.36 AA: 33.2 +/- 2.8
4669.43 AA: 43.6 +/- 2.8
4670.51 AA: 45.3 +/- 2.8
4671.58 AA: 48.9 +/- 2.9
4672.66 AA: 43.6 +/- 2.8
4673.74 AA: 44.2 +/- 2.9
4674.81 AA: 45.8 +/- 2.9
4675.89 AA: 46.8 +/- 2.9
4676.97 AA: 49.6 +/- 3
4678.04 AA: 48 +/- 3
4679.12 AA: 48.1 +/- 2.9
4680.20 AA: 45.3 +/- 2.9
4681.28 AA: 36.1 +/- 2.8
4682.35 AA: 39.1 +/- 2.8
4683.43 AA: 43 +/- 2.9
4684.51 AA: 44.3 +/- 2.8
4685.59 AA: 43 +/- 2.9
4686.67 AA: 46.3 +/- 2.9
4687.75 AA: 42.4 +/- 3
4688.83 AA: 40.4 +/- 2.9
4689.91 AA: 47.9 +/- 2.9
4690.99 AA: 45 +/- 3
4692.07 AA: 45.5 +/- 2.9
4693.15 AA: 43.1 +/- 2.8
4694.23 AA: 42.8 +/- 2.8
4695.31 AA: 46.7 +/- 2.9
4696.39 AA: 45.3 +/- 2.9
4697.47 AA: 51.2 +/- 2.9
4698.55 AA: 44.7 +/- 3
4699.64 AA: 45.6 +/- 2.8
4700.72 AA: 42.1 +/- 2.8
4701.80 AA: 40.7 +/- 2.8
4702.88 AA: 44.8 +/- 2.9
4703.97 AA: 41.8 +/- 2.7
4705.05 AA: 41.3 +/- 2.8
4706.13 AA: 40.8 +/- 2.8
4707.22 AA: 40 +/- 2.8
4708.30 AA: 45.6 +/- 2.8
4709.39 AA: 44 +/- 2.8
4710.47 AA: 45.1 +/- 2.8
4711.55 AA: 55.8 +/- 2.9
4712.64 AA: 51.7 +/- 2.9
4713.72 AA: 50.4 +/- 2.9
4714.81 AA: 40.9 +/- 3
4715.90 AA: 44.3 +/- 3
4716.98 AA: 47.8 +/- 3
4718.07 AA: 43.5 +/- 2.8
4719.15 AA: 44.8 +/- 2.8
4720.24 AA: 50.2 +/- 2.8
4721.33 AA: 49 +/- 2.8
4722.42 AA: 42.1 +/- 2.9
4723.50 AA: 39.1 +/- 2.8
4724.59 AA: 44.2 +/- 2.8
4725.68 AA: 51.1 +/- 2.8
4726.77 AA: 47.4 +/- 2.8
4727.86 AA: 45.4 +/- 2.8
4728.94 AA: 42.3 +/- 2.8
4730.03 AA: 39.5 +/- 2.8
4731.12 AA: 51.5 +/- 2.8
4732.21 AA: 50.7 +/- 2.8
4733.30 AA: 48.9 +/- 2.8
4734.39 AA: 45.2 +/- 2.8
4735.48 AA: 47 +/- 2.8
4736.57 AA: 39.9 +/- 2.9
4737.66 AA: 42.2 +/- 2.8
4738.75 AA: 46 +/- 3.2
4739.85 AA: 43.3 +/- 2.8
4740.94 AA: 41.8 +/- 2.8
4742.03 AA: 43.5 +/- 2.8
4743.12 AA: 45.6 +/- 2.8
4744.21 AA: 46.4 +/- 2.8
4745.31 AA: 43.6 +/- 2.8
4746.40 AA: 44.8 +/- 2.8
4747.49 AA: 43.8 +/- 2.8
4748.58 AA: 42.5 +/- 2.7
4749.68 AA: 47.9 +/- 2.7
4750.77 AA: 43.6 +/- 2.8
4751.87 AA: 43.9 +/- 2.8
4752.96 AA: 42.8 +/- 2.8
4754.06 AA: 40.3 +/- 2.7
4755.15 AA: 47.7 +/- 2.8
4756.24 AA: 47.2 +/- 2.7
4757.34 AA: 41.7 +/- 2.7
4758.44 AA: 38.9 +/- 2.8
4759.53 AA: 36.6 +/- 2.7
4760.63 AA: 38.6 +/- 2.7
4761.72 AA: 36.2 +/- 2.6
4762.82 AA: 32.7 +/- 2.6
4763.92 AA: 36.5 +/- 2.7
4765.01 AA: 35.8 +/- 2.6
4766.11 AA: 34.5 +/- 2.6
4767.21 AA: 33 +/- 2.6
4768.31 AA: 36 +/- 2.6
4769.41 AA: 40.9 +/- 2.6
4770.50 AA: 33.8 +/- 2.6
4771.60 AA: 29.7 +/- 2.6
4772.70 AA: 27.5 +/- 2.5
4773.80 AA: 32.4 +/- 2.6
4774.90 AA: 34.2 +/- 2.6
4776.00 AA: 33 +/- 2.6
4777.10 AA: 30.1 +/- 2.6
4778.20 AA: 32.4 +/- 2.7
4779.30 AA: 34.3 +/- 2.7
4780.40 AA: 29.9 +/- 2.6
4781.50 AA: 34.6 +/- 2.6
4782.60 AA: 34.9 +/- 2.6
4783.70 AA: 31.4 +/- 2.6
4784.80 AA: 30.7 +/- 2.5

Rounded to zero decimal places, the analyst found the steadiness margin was 31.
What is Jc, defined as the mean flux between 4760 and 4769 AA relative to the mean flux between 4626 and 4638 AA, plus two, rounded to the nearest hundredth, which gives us 2.76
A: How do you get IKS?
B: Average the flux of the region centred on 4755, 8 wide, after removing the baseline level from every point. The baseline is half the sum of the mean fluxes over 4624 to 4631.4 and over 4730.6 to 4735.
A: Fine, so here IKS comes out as -4.7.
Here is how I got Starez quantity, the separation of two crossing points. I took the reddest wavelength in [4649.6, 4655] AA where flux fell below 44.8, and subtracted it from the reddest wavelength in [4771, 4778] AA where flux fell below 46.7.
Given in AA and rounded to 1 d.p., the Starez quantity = 123.8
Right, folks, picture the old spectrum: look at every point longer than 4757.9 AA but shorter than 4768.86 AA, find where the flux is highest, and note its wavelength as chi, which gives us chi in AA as 4758.44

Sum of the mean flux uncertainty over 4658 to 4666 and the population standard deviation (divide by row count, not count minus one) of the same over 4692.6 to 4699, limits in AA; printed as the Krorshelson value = 3.03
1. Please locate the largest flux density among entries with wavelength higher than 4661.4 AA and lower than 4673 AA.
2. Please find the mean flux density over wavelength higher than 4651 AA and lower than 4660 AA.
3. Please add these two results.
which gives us 97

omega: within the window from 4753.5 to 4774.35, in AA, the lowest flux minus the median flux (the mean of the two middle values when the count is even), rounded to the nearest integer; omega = -9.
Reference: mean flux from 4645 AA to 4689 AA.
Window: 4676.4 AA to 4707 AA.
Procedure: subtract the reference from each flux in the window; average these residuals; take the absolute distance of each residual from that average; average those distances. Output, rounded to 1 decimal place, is 2.6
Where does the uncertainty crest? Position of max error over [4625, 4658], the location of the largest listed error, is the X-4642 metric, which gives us 4631.95 AA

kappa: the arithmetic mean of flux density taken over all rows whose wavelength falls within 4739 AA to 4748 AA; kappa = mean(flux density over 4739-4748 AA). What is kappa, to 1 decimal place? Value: 44.1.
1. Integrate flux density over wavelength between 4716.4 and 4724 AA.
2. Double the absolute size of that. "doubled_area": 688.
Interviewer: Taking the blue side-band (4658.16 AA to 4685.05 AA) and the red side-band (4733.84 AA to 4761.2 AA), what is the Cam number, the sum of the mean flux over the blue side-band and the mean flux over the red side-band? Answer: 89.3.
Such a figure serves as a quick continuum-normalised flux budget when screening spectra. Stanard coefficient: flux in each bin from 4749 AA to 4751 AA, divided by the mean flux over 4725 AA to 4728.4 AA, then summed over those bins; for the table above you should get 1.91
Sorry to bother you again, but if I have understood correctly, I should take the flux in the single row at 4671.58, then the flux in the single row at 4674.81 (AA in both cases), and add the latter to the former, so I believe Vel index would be 95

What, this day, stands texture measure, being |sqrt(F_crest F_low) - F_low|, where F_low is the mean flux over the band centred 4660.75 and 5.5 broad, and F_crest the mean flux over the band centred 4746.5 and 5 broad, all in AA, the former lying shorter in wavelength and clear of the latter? 4.7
